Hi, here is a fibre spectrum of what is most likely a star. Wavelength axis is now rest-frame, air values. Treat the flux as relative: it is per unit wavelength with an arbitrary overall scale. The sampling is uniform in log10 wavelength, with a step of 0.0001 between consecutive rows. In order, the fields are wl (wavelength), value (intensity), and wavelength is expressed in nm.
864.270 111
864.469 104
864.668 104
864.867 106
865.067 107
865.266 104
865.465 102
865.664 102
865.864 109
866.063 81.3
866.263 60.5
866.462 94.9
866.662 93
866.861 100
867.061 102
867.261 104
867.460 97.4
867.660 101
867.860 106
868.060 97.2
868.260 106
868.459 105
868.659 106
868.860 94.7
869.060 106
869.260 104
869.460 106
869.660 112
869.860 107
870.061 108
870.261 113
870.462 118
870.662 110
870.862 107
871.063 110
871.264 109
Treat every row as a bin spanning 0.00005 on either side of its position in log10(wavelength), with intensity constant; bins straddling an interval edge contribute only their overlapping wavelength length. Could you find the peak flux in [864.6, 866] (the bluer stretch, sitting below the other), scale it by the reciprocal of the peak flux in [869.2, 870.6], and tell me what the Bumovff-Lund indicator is 0.92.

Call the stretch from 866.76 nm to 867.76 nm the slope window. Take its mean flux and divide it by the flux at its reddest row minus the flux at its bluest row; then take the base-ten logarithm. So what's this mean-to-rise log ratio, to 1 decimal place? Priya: 2.0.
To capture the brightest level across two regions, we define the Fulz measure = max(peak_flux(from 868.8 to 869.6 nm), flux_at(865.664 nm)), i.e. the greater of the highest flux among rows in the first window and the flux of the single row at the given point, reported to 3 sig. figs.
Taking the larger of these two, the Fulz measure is 106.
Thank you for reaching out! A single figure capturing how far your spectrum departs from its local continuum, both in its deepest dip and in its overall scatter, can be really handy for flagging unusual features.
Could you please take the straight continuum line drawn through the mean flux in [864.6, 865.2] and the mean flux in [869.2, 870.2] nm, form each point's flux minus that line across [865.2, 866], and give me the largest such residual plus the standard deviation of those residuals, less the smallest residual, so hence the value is 10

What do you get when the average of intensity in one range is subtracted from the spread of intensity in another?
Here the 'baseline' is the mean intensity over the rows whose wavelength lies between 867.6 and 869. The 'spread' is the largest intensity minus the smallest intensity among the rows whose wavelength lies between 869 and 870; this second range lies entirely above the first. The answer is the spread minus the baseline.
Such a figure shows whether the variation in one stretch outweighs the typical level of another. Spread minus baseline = -94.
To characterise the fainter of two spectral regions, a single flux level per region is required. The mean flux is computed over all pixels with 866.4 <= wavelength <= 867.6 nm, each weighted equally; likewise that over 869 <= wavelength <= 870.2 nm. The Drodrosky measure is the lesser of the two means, 99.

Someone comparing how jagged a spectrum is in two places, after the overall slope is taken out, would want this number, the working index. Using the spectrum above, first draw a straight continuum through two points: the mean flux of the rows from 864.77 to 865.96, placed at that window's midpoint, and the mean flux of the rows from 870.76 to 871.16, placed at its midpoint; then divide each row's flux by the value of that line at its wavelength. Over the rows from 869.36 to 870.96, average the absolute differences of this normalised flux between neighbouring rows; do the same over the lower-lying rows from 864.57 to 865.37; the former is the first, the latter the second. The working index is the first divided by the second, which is 2.33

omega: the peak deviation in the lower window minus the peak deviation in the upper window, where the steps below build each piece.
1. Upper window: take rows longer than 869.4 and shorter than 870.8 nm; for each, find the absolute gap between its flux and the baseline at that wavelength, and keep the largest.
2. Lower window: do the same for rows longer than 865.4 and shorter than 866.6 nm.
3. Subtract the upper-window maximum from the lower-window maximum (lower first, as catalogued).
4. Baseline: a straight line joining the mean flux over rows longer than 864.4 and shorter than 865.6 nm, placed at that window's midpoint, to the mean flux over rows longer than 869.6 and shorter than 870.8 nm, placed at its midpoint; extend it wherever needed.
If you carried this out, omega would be 39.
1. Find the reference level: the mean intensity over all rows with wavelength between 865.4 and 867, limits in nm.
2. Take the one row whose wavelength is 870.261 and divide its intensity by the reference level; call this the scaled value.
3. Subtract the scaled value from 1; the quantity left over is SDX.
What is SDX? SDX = -0.217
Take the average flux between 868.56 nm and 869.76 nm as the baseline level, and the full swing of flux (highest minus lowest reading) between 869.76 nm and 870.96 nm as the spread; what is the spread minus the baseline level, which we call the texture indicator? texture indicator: -94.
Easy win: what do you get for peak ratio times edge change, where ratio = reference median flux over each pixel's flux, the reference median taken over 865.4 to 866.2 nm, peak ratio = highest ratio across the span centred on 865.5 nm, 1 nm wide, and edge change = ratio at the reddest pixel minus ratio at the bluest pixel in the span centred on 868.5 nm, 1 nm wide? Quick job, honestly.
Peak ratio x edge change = 0.03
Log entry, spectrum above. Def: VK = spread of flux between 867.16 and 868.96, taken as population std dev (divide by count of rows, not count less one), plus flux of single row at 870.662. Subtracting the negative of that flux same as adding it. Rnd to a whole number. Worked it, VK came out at 114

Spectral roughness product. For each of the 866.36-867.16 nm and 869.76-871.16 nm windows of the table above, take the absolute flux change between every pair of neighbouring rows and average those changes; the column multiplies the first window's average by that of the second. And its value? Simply 15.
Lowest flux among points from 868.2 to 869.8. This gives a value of 94.7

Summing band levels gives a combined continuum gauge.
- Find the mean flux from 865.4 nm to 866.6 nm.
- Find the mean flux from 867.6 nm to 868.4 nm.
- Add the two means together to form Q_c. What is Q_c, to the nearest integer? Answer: 194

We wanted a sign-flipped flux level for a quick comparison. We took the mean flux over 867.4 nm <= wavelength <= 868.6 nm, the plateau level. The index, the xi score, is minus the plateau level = -102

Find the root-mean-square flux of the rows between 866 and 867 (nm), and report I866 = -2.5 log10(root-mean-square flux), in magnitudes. -4.85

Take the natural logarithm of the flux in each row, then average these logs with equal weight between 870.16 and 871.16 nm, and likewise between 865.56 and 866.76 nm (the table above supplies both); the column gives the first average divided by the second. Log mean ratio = 1.05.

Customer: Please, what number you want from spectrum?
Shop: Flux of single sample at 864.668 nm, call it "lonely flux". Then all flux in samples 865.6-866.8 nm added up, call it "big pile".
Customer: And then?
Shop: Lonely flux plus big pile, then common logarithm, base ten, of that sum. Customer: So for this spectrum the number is 2.809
